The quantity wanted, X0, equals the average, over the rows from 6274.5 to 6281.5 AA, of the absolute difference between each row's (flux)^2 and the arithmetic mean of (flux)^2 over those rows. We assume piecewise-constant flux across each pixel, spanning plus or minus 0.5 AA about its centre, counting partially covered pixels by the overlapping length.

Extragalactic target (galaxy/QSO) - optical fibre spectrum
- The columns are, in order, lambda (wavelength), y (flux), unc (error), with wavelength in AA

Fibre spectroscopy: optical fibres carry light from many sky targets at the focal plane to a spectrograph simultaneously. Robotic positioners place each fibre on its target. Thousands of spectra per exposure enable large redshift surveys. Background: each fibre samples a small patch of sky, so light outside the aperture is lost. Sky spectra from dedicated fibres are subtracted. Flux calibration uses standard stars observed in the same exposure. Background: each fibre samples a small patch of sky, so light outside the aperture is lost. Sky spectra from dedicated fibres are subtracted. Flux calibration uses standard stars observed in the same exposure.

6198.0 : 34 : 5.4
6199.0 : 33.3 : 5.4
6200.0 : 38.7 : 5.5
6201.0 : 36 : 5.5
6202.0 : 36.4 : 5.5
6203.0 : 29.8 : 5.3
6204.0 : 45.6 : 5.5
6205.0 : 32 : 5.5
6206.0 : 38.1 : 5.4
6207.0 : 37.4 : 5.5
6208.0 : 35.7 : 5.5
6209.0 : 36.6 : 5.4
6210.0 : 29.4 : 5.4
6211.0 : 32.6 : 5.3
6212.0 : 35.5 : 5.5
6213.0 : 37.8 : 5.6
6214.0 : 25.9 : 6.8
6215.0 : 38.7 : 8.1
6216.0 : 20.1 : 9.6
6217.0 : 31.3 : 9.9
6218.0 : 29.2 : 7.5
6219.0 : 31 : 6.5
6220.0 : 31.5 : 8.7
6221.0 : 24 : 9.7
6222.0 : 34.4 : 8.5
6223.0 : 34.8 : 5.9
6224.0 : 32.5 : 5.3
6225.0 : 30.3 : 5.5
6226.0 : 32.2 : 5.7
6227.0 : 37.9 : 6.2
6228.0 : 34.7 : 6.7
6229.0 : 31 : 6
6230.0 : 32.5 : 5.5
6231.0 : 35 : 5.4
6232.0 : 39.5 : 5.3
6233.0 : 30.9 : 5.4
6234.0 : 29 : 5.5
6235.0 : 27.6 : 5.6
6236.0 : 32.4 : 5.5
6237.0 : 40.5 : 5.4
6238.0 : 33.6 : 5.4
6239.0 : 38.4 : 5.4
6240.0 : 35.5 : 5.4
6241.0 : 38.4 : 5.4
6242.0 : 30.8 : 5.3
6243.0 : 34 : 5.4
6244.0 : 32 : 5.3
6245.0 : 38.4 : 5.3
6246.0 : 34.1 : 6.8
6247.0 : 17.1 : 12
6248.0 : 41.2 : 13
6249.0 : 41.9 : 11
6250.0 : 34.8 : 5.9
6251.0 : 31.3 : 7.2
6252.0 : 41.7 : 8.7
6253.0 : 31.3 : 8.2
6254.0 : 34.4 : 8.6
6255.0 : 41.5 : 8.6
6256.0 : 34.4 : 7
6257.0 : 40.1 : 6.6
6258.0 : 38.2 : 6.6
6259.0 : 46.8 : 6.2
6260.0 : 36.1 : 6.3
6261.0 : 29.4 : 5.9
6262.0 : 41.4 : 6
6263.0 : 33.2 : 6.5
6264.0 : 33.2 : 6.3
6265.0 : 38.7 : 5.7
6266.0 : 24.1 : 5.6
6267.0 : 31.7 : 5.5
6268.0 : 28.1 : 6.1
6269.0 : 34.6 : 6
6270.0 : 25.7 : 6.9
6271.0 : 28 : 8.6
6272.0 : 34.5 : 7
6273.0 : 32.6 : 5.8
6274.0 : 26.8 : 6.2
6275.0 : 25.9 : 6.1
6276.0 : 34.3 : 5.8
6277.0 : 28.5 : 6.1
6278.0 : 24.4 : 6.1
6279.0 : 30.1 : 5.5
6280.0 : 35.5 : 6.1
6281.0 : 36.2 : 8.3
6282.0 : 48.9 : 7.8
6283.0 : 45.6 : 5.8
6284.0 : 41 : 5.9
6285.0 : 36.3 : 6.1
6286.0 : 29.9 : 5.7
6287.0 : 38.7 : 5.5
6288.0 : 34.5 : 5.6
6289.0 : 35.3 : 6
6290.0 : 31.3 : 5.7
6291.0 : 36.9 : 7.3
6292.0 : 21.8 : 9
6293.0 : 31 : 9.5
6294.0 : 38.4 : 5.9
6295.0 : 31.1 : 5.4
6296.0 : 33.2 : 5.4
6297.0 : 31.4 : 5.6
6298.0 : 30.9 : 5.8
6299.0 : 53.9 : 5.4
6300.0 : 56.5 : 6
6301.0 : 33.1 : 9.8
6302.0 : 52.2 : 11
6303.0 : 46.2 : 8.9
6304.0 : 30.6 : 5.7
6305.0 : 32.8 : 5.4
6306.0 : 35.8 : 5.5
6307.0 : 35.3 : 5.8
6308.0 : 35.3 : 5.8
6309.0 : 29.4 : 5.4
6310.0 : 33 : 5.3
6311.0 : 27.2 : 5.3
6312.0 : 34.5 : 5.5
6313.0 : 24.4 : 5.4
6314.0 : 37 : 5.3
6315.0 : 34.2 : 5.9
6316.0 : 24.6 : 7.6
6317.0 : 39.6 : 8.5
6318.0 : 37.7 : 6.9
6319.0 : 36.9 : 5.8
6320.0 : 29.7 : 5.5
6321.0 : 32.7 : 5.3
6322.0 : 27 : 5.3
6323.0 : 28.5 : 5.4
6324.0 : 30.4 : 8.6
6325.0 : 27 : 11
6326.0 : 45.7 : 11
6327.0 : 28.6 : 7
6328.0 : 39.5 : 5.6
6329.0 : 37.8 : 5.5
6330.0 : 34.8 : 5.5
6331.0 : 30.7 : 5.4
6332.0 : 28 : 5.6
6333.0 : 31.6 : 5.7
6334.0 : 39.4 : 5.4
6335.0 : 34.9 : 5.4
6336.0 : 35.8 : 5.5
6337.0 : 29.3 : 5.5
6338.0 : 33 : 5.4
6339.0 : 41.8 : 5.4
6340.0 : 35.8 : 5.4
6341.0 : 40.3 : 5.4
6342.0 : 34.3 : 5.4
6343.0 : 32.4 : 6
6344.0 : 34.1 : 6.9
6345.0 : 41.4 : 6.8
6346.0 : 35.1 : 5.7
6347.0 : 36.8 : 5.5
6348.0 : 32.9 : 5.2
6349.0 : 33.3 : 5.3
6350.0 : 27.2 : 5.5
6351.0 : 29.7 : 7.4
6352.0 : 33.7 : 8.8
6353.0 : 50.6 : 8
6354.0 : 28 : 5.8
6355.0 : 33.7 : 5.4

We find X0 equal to 246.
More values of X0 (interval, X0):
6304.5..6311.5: 158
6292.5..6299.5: 488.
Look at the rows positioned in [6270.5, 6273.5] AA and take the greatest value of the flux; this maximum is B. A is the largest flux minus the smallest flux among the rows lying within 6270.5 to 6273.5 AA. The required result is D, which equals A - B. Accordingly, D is -28.0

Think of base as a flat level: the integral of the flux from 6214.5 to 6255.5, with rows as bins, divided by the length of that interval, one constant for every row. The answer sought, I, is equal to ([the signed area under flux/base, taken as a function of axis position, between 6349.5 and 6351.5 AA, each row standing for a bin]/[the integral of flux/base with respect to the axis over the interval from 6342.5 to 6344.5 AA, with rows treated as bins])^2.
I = 0.7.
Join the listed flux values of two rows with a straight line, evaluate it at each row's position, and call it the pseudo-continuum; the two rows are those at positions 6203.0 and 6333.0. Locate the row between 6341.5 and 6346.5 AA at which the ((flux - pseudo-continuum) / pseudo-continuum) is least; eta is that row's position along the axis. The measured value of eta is 6343.0 AA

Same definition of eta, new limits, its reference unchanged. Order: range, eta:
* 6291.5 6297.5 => 6292.0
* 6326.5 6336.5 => 6332.0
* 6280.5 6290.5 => 6286.0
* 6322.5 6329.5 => 6325.0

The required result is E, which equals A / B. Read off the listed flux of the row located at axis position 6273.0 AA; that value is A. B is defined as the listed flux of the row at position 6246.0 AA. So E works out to 0.96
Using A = 32.6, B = 34.1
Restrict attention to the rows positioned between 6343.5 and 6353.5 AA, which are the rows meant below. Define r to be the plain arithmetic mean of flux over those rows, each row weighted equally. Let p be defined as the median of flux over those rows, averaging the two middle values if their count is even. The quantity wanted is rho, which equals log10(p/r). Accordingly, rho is -0.020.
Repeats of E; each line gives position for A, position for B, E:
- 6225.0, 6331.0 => 0.99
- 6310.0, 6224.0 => 1.02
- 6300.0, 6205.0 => 1.77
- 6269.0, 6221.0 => 1.44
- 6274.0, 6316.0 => 1.09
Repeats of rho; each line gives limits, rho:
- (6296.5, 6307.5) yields -0.053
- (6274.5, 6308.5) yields -0.013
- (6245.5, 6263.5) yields -0.007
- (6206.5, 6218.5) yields 0.020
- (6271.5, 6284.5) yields 0.002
